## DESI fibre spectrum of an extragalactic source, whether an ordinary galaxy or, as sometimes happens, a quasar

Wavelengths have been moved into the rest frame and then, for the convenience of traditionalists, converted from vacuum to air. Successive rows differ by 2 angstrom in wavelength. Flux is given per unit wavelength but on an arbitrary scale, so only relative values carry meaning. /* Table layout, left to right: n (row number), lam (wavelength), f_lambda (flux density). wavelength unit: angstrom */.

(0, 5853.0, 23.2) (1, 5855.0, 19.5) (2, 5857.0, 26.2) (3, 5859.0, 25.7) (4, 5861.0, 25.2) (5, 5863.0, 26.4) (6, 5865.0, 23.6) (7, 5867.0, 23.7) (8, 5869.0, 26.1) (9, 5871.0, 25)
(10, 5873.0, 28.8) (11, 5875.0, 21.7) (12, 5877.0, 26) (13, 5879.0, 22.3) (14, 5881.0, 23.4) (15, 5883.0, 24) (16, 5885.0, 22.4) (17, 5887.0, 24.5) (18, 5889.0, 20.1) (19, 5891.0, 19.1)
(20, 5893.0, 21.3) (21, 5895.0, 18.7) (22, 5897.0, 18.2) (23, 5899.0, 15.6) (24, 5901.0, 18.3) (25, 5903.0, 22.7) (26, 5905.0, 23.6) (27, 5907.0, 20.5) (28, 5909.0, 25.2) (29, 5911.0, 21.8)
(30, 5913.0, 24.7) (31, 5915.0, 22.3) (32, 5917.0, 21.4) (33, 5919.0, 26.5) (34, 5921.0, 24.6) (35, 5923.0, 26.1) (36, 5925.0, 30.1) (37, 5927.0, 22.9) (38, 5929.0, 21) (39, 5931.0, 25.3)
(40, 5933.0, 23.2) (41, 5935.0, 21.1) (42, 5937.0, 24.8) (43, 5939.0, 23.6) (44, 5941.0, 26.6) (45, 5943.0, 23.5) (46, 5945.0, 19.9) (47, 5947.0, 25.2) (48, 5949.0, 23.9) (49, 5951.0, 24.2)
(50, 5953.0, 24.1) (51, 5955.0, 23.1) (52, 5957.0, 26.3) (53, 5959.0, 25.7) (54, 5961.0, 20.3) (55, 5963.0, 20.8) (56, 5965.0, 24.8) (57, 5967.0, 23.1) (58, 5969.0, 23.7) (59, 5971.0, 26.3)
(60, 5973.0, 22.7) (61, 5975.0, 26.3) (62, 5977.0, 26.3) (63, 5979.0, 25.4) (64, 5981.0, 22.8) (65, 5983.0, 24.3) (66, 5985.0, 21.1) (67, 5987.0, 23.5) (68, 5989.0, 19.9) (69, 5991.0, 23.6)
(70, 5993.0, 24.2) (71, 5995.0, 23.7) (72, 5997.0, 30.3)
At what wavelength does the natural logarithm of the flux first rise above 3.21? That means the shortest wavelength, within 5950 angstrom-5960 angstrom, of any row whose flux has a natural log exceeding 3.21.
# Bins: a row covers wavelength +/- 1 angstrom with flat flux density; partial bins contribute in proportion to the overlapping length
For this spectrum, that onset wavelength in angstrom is 5957.0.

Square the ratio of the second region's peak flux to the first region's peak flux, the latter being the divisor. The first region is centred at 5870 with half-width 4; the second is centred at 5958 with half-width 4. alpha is 0.83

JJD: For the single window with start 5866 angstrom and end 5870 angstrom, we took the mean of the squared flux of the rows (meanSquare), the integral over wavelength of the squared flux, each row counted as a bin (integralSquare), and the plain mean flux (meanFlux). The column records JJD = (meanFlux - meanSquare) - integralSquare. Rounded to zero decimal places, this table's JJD -3082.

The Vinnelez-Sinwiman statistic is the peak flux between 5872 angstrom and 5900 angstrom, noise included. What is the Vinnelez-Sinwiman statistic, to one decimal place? 28.8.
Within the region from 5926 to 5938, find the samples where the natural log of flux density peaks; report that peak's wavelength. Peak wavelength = 5931.0 angstrom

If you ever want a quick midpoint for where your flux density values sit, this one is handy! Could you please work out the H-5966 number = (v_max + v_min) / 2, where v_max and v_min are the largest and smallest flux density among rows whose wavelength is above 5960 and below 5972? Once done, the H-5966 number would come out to 23.3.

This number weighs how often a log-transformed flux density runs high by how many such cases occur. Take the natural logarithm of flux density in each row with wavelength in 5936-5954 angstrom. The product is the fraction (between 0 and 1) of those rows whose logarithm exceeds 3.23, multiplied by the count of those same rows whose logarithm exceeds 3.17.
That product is 0.67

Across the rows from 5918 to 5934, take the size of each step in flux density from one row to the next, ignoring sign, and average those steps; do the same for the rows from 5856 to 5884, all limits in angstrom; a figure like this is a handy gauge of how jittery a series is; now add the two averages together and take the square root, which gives 2.35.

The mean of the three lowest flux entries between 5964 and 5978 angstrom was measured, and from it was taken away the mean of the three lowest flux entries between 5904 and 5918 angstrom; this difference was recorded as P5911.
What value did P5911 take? 1.9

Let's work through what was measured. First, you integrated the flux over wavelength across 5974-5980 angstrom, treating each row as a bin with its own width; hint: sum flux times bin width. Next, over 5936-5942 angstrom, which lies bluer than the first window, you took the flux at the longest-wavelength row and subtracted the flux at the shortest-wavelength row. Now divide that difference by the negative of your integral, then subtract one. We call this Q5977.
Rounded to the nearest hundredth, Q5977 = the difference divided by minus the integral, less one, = -1.01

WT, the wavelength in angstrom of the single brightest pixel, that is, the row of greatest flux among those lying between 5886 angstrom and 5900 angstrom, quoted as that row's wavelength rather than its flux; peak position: 5887.0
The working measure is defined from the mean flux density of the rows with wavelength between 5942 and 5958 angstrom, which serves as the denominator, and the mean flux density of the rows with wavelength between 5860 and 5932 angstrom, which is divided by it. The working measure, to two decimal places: 0.97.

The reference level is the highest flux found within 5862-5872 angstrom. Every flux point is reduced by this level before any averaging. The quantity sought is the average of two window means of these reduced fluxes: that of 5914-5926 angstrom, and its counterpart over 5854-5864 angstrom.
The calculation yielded -1.52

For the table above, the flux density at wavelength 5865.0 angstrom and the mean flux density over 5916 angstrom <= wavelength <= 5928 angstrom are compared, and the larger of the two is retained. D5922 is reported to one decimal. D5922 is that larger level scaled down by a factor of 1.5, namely 16.8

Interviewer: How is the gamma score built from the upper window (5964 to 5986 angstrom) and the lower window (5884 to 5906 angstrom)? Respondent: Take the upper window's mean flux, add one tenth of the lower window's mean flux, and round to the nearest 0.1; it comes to 26.3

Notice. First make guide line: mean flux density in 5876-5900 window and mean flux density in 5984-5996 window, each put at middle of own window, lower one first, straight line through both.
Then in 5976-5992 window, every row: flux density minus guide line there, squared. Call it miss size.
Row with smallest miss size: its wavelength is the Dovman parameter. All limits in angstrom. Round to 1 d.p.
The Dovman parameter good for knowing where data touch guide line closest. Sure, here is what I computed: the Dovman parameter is 5981.0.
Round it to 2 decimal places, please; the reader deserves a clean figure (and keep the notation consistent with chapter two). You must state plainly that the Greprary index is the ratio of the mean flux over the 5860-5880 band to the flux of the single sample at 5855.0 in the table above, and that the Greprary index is 1.28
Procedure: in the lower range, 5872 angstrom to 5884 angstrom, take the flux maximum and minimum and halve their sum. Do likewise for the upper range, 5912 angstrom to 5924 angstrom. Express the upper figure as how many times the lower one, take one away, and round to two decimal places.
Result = -0.05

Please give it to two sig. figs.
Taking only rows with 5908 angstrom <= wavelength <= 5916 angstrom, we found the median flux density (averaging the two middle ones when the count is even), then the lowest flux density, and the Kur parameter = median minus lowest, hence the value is 1.7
